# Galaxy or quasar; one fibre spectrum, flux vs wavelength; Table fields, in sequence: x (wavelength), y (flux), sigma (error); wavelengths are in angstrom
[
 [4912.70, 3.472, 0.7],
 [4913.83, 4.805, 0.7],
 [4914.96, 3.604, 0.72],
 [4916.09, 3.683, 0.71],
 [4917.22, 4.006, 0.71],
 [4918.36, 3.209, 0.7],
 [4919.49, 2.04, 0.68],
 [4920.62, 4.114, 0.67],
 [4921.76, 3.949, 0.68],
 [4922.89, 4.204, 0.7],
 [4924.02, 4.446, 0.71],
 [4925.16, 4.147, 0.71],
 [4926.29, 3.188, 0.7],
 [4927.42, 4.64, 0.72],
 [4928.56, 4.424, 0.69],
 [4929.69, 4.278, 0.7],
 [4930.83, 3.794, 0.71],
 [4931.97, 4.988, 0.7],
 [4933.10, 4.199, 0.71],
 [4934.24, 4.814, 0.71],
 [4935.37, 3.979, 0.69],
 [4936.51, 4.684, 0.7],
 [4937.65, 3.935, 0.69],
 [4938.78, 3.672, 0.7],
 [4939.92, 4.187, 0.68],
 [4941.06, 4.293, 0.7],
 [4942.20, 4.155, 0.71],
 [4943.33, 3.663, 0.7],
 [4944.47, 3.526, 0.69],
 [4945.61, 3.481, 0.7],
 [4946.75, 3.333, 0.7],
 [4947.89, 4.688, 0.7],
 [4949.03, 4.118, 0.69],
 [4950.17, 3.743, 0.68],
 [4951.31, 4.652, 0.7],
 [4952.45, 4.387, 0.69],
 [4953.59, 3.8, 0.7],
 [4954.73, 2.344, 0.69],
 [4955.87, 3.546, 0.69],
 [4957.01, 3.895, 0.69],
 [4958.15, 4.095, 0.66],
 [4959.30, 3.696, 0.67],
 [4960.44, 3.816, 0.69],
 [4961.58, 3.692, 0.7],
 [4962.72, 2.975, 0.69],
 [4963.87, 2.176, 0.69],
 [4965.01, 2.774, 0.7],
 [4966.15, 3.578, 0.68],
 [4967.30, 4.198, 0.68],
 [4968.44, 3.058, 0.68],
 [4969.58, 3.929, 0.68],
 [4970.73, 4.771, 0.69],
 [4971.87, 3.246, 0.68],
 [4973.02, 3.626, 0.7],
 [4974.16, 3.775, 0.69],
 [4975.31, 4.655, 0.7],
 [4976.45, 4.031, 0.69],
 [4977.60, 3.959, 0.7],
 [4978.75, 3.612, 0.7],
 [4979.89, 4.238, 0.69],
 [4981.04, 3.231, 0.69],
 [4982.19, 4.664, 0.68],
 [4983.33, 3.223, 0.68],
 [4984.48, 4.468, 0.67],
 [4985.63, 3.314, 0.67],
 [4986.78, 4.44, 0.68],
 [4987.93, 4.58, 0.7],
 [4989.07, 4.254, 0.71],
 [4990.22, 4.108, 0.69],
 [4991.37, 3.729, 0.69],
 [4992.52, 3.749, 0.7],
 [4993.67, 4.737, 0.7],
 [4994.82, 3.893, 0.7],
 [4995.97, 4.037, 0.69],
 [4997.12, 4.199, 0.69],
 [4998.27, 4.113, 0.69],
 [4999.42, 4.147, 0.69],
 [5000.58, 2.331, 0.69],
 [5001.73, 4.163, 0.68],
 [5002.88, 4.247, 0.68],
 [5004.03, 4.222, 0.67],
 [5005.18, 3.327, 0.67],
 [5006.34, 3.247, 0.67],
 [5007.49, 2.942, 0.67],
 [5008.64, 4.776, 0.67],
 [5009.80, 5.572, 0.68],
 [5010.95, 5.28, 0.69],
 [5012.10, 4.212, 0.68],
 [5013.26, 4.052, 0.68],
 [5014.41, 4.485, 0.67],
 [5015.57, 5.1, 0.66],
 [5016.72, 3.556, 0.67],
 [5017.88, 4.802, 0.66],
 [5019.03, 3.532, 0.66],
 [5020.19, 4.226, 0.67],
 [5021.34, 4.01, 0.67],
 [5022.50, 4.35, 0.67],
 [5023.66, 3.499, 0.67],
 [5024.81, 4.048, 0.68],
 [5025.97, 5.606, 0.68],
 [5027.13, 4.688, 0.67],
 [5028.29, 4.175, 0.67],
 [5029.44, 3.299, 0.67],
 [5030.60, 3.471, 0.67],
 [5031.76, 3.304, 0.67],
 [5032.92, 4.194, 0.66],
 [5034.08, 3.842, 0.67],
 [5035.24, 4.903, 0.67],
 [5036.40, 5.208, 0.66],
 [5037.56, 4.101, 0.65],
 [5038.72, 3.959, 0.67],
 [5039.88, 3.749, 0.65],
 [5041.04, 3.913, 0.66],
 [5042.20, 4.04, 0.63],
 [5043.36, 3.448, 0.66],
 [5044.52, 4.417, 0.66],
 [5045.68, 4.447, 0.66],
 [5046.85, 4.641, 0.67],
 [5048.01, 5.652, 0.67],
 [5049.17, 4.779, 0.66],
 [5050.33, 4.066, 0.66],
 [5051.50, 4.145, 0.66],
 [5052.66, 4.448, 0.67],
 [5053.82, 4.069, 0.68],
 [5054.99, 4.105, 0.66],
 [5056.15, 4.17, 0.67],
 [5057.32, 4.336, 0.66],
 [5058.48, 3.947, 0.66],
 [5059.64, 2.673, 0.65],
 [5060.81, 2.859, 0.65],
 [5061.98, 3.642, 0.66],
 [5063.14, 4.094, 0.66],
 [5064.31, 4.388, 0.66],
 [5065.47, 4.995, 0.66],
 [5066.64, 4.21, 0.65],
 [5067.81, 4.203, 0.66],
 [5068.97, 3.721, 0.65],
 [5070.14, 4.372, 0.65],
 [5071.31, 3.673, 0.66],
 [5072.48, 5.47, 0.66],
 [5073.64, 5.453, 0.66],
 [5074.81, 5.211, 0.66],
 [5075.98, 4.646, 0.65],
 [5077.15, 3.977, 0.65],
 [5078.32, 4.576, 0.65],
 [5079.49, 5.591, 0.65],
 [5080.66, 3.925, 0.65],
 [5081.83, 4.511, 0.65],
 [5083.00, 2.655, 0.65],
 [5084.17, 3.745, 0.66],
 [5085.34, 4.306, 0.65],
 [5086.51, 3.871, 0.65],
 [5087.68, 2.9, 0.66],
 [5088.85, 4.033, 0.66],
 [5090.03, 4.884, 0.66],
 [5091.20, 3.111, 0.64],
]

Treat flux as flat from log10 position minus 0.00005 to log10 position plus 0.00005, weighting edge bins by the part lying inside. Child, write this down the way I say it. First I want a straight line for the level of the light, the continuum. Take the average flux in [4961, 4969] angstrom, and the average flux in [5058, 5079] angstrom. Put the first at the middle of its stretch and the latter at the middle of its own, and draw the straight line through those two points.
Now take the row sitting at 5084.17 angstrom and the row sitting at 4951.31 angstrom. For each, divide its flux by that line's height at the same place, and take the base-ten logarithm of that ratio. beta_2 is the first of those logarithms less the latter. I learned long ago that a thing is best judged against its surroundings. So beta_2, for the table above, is -0.25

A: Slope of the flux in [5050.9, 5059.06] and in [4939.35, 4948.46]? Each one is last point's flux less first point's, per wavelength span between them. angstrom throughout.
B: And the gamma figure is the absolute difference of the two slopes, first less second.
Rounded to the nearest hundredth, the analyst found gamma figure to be 0.09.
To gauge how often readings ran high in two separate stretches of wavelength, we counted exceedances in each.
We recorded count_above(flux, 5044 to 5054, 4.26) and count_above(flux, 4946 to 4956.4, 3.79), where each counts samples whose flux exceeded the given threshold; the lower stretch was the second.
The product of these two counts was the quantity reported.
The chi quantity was 30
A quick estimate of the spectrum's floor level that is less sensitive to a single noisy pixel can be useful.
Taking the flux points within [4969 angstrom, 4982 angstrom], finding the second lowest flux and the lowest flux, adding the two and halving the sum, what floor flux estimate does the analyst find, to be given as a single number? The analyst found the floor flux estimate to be 3.24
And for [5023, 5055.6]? 3.30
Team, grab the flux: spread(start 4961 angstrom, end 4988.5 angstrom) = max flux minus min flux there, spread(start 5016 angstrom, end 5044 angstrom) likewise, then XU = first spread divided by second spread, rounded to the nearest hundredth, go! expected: 1.12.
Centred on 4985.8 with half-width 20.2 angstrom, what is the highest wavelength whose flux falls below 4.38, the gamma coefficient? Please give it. 5005.18 angstrom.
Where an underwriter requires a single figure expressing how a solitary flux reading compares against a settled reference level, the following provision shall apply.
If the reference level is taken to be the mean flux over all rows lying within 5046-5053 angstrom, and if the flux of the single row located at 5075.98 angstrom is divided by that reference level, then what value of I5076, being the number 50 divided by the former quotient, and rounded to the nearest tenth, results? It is 49.7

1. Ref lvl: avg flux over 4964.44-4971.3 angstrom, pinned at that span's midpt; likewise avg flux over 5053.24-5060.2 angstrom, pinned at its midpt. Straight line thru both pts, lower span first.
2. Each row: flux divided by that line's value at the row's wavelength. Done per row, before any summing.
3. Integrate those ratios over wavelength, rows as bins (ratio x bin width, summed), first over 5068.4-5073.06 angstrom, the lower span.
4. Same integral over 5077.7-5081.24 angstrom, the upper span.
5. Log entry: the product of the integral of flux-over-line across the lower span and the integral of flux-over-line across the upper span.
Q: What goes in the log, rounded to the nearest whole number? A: 22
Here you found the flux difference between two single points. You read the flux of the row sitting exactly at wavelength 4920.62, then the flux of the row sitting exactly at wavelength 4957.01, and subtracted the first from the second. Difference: -0.22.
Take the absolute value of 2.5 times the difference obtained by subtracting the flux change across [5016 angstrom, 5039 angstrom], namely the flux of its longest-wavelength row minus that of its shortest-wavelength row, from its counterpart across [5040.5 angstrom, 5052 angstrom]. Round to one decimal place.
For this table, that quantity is 0.4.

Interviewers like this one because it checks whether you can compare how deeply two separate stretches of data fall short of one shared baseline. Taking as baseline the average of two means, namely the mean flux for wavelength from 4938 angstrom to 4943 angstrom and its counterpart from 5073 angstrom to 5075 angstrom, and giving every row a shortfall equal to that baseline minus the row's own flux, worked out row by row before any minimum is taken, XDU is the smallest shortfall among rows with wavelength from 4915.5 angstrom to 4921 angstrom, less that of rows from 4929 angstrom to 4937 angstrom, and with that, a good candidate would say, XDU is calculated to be 0.9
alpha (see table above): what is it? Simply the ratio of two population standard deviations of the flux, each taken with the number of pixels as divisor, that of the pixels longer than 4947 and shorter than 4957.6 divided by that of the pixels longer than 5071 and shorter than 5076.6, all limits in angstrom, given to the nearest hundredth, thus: 0.99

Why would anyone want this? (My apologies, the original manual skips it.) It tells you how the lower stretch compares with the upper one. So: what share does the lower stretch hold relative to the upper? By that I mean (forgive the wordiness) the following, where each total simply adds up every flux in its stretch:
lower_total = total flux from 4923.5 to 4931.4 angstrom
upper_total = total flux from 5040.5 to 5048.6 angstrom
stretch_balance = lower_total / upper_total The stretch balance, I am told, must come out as 0.946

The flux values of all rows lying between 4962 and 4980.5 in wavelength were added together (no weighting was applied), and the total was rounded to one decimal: 58.6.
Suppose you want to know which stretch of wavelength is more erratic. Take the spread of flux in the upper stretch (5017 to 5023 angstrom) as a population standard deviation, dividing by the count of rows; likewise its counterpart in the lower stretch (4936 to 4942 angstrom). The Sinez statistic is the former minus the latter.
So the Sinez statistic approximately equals 0.08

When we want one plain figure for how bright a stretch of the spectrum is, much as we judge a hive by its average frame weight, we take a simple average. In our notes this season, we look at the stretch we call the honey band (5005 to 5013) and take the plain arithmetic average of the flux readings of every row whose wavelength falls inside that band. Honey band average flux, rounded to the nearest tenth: 4.2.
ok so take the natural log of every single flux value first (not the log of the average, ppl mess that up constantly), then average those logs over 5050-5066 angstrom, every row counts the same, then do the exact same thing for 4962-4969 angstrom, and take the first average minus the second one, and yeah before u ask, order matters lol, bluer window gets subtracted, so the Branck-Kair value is 0.25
